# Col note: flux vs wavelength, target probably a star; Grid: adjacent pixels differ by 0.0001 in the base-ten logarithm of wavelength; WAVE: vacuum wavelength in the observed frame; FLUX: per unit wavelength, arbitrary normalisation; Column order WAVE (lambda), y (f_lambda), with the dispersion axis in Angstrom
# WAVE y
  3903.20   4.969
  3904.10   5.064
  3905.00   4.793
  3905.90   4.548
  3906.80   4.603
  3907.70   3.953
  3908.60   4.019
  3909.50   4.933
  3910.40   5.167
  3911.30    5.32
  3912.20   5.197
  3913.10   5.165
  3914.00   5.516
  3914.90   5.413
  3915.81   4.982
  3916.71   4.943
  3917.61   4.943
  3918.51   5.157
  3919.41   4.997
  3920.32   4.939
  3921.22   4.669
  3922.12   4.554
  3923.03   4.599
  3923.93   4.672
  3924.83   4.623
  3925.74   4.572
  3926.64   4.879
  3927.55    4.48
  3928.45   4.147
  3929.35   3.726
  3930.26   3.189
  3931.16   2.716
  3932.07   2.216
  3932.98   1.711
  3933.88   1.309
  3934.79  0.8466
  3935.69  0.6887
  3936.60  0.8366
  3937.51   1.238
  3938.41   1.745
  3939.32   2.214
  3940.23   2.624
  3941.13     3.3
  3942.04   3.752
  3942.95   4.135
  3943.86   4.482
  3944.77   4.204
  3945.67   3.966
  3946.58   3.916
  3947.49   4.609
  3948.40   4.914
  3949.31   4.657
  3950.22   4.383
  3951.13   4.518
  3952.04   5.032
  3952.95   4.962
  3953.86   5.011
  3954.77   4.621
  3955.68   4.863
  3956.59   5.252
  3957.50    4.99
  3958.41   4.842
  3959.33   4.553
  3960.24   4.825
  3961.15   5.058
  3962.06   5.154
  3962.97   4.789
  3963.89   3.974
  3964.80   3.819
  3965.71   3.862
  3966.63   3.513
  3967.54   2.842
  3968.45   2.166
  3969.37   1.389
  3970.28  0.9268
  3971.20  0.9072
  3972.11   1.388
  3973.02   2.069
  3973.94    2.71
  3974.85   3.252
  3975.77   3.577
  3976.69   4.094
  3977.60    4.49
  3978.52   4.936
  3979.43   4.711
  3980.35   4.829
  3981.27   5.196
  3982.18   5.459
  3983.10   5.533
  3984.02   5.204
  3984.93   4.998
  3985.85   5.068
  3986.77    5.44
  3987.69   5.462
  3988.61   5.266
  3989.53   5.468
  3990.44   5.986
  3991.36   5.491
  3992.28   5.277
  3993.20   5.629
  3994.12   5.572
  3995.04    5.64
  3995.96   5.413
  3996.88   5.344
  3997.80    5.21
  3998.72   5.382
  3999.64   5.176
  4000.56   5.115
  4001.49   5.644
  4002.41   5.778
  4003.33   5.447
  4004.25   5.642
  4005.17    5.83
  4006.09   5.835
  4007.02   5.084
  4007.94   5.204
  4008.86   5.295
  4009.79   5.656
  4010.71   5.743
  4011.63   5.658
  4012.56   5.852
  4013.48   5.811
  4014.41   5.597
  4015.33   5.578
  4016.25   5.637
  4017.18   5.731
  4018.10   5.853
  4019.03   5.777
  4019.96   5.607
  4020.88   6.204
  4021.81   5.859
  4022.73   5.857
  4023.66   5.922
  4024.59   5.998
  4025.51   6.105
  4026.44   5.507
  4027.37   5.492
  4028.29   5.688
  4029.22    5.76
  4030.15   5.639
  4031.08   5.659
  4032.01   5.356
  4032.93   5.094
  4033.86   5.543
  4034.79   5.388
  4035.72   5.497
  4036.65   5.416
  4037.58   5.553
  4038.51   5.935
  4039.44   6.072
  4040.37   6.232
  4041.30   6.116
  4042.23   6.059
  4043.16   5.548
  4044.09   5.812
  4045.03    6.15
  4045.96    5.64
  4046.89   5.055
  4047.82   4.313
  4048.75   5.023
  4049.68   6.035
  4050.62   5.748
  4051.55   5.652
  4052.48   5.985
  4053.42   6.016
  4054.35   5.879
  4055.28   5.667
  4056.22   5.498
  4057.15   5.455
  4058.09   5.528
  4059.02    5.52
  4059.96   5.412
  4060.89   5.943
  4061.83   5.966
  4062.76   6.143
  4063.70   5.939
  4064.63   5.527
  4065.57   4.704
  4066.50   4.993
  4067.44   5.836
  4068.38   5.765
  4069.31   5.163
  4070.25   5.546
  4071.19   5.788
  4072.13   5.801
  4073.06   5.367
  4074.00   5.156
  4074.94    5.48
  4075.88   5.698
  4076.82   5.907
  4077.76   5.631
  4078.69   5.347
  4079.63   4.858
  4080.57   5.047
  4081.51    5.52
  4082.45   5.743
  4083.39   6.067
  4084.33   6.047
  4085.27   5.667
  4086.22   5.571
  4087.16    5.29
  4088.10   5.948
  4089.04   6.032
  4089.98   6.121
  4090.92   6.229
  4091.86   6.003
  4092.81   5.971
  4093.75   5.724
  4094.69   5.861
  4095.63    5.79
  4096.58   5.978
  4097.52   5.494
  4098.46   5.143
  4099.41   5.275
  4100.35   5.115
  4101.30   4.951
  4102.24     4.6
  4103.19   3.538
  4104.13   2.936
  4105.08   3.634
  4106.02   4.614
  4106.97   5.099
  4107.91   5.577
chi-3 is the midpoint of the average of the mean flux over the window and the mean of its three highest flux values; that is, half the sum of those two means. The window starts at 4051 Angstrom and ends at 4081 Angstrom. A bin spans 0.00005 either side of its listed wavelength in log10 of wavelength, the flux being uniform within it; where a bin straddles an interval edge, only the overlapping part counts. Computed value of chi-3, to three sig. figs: 5.81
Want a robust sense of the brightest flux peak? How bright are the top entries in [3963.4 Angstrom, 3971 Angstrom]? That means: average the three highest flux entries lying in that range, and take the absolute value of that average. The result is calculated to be 3.9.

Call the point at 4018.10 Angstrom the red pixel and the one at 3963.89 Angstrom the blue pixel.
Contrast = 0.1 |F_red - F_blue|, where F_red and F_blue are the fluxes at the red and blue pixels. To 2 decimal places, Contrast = 0.19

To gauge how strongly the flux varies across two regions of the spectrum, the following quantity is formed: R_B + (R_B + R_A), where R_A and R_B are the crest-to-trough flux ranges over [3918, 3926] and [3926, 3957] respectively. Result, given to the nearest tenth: 9.7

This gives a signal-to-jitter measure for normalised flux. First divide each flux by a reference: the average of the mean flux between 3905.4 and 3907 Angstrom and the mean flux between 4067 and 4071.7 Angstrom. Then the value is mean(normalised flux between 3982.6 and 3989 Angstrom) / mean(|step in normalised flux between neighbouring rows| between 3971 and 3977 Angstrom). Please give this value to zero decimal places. 10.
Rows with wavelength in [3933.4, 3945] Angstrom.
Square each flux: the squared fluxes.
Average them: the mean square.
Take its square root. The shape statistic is 2.8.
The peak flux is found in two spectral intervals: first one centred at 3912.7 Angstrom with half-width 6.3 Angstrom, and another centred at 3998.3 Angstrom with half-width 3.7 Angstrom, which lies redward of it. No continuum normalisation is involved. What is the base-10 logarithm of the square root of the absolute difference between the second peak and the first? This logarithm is -0.45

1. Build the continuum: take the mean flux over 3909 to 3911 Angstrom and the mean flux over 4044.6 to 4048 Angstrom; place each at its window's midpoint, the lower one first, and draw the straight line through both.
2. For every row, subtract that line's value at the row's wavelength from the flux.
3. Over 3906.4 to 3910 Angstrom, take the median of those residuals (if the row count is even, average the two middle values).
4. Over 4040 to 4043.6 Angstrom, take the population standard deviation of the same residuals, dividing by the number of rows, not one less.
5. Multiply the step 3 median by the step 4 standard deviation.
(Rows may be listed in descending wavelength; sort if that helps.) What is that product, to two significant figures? -0.19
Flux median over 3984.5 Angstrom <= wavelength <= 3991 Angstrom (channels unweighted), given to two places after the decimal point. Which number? 5.44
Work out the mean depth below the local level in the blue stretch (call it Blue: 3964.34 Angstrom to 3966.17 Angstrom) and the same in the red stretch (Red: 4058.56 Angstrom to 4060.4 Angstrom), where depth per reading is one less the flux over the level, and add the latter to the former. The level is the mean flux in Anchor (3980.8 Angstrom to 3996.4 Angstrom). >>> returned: 0.28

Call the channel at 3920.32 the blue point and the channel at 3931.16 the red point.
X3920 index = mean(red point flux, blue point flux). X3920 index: 3.8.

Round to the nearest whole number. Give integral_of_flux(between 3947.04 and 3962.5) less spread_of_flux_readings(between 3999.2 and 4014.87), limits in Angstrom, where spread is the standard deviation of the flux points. 75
